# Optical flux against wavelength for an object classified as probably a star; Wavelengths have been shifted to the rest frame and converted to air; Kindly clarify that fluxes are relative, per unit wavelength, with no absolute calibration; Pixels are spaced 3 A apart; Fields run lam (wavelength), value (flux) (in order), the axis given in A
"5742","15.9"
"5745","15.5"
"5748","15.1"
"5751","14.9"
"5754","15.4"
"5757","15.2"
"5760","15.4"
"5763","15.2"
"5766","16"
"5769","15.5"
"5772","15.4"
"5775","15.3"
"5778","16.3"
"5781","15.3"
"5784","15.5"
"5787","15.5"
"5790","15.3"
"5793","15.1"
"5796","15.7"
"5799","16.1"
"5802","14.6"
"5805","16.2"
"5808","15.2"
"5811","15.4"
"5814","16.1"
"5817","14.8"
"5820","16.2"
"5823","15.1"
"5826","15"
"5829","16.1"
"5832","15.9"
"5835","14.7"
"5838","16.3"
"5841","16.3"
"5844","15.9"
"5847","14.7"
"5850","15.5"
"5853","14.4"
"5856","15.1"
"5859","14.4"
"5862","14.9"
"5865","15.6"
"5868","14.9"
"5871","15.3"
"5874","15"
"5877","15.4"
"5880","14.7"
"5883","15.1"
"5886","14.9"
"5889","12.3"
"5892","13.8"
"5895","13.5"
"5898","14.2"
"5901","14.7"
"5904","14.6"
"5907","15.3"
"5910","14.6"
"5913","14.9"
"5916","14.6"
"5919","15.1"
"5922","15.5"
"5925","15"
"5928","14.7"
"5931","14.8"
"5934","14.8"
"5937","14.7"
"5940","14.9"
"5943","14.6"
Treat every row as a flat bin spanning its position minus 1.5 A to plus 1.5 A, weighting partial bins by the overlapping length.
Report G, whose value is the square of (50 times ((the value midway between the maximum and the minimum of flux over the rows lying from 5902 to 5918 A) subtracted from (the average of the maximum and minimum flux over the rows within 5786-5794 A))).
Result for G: 306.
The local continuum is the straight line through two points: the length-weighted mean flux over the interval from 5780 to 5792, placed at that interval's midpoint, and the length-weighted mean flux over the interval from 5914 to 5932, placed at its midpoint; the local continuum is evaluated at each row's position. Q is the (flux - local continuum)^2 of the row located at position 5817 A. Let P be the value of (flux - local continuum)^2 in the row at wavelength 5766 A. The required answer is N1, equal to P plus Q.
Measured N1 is 0.54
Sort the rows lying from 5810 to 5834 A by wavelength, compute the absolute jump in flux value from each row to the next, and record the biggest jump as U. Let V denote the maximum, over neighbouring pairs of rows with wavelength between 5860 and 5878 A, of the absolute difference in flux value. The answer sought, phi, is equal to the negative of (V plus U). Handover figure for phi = -2.1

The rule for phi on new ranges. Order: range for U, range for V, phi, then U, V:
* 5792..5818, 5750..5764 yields -2.1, 1.60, 0.50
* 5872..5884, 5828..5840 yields -2.3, 0.70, 1.60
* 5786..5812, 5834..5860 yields -3.2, 1.60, 1.60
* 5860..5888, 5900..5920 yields -1.4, 0.70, 0.70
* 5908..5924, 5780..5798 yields -1.1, 0.50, 0.60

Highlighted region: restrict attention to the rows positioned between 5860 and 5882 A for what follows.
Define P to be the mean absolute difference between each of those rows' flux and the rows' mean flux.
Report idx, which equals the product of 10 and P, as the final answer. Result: 2.7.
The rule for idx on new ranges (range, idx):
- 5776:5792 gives 2.9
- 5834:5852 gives 6.0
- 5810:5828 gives 4.8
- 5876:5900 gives 7.9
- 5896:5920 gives 2.6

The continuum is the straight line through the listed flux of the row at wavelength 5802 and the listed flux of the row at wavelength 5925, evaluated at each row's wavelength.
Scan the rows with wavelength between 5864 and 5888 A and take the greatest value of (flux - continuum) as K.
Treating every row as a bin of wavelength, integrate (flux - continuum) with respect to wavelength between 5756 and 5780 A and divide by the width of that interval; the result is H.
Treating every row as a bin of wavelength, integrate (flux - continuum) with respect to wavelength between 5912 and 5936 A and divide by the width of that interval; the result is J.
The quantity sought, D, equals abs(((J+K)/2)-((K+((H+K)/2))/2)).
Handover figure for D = 0.50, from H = 1.1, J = -0.08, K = 0.8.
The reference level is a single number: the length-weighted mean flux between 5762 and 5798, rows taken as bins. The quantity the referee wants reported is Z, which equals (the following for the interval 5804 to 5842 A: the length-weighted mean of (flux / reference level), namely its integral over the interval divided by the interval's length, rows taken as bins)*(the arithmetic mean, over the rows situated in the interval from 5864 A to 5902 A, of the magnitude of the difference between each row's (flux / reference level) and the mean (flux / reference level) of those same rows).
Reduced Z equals 0.045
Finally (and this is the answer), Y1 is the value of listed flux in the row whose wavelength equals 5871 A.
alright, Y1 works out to 15.3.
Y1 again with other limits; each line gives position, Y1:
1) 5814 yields 16.1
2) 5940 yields 14.9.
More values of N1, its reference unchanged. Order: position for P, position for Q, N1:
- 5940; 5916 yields 0.14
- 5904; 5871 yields 0.20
